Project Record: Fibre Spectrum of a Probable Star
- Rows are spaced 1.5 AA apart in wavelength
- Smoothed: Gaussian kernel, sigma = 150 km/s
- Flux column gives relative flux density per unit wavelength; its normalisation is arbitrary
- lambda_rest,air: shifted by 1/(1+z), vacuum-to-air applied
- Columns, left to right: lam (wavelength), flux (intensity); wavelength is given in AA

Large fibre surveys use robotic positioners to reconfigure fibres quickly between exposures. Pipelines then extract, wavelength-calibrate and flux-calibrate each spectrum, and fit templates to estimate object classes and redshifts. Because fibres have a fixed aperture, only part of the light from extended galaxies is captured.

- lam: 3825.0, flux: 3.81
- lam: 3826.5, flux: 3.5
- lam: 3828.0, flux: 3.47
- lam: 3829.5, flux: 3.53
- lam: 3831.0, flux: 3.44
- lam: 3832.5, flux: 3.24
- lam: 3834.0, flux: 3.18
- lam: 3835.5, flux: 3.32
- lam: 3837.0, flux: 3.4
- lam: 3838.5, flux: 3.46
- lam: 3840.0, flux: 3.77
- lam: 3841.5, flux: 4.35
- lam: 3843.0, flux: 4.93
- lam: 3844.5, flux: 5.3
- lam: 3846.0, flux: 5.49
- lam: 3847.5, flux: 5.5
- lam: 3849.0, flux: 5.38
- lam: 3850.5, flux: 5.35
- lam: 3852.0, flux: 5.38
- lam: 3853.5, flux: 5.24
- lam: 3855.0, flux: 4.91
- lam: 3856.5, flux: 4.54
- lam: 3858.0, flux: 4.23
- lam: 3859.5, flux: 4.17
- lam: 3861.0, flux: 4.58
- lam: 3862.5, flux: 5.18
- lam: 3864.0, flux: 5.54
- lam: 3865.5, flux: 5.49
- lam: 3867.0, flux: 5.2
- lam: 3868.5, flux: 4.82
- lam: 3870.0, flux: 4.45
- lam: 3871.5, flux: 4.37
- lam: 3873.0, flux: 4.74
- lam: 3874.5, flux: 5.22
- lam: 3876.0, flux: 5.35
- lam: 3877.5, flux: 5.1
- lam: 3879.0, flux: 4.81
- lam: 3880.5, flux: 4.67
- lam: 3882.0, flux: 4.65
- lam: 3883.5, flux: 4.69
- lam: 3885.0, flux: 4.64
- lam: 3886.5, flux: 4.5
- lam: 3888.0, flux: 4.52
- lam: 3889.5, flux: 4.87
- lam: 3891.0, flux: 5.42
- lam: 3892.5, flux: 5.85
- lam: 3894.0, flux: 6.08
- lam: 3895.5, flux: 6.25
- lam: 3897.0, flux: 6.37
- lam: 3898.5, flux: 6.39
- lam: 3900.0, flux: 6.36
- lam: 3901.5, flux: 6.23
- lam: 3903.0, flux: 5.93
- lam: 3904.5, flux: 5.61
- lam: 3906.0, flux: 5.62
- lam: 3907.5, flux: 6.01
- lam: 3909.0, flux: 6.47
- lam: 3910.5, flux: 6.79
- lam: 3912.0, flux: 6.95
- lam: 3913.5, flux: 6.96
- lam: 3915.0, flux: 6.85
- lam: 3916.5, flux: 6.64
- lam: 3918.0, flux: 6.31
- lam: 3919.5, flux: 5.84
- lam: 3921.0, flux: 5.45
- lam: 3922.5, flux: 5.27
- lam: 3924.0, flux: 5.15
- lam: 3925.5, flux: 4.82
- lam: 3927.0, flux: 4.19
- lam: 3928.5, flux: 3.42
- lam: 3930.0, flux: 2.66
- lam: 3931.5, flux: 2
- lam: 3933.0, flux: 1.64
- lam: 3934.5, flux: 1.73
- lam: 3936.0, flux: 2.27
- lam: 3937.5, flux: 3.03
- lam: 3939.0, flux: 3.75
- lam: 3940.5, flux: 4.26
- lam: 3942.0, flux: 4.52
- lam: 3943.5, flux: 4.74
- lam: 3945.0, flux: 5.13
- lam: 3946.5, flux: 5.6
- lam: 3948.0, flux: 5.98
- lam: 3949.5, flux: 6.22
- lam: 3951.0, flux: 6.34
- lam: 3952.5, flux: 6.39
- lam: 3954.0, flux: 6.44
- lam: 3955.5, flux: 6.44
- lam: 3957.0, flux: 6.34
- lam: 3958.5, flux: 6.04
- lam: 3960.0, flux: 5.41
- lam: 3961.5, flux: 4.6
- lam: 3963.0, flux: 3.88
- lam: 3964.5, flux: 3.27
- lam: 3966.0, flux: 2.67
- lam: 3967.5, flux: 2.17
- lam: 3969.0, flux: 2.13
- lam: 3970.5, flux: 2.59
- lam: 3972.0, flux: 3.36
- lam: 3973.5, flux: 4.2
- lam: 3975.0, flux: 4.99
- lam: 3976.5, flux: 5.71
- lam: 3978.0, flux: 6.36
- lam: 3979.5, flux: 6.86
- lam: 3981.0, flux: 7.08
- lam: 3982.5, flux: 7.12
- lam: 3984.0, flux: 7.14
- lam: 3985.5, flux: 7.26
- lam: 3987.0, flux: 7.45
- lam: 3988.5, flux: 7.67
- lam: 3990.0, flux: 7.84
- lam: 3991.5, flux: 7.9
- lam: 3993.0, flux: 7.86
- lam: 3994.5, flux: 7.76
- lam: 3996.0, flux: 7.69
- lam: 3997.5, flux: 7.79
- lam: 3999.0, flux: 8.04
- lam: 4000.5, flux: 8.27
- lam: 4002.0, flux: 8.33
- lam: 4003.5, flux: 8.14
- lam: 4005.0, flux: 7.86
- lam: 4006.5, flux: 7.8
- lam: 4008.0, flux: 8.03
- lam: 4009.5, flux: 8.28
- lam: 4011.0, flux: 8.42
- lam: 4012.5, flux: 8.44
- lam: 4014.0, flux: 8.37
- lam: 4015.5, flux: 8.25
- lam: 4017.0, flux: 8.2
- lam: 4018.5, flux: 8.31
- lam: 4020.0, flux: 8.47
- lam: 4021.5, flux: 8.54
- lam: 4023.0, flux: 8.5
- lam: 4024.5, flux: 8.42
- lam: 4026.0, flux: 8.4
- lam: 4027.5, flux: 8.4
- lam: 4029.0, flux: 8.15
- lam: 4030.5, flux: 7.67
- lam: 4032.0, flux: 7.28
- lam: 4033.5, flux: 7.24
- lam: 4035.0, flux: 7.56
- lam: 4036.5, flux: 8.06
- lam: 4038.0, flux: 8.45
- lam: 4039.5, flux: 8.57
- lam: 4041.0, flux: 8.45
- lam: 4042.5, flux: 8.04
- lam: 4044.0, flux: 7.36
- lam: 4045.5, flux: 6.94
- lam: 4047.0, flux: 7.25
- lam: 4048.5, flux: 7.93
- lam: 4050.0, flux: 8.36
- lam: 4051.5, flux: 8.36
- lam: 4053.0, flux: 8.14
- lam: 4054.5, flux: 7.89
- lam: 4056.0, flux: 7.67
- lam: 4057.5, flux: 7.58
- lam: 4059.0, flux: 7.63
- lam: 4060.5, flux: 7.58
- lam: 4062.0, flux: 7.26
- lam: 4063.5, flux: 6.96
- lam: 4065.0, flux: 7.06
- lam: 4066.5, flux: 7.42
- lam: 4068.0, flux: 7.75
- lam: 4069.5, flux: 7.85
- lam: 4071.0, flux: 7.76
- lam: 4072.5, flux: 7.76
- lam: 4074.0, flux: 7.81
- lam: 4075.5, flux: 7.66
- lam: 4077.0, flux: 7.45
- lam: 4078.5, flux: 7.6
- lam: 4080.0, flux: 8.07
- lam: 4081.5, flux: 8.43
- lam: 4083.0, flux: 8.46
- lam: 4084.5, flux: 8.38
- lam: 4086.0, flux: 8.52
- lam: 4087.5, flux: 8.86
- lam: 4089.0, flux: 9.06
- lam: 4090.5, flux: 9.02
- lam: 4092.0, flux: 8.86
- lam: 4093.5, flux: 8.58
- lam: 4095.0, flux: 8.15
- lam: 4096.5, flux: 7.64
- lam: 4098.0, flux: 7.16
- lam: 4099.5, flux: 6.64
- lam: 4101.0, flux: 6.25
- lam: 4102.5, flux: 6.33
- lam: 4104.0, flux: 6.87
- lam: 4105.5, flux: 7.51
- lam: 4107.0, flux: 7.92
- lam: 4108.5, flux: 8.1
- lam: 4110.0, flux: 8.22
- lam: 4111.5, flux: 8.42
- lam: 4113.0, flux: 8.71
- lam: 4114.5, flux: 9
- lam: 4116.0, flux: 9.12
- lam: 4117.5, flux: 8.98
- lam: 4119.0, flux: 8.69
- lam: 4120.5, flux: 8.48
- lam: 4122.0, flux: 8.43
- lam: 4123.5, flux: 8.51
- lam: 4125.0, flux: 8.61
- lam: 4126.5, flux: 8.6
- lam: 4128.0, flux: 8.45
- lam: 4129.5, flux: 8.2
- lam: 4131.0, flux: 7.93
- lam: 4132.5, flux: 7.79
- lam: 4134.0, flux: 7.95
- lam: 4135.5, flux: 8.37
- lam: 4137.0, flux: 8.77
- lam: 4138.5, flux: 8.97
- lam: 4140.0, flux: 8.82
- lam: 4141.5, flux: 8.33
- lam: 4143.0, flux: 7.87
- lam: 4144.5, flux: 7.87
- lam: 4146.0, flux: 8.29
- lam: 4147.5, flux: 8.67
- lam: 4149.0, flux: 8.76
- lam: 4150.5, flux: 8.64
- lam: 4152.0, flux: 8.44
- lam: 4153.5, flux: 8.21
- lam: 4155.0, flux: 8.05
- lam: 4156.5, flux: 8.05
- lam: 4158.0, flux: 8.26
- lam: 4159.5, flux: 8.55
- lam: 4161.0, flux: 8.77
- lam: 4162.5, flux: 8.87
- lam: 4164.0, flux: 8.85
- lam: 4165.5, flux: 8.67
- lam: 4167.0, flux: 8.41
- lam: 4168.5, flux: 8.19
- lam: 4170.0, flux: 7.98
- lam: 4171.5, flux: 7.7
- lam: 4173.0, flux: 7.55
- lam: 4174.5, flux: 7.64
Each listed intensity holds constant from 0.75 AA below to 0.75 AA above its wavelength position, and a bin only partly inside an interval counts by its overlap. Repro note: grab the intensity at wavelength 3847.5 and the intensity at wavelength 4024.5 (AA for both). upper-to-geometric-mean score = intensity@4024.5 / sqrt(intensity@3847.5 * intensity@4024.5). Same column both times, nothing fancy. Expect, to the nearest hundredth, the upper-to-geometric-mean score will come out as 1.24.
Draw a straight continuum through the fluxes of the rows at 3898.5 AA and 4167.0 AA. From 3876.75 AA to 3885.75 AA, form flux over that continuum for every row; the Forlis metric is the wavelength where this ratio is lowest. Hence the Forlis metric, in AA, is 3885.0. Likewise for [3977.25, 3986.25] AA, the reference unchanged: 3978.0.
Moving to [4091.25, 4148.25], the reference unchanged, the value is 4101.0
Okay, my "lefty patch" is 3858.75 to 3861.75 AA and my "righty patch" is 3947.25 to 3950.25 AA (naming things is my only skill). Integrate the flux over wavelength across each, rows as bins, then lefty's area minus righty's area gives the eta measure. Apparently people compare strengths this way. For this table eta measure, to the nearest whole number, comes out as -5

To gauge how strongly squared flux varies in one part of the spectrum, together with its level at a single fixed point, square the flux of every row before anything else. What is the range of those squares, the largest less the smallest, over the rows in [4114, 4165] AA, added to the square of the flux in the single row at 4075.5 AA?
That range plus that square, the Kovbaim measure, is 81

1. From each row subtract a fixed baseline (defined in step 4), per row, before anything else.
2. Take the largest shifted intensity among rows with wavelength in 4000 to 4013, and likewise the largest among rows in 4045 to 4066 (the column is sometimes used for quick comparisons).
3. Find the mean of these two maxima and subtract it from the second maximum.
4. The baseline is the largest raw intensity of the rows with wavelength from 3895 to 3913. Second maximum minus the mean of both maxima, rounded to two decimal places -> -0.04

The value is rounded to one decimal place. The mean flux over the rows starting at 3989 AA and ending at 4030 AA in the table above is 8.2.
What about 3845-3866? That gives 5.1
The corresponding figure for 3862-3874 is 5.0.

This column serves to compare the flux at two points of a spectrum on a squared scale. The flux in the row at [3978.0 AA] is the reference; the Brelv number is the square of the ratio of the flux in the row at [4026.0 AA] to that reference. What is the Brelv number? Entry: 1.7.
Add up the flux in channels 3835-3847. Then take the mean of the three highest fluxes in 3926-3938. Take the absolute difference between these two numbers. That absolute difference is 30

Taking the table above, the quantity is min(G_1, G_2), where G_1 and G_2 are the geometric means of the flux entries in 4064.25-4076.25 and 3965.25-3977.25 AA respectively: 3.3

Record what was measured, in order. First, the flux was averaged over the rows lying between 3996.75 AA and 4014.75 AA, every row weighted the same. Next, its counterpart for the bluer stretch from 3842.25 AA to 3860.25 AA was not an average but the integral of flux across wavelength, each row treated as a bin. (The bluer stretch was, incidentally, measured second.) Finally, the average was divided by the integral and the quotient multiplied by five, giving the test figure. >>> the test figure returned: 0.45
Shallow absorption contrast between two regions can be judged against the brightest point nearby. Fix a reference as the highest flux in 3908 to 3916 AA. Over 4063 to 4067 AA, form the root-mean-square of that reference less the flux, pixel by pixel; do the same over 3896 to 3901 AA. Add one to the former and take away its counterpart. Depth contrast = 0.7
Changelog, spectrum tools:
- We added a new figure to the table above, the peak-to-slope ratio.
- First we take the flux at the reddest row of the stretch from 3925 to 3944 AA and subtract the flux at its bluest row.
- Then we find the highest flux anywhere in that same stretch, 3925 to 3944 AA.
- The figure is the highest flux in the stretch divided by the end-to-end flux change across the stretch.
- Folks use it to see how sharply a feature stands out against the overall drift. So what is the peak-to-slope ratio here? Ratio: -60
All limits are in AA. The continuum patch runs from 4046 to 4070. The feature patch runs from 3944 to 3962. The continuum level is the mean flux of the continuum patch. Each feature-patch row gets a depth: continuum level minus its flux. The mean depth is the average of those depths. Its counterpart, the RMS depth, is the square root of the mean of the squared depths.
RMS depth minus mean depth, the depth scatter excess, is 0.09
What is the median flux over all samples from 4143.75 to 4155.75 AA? 8.4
